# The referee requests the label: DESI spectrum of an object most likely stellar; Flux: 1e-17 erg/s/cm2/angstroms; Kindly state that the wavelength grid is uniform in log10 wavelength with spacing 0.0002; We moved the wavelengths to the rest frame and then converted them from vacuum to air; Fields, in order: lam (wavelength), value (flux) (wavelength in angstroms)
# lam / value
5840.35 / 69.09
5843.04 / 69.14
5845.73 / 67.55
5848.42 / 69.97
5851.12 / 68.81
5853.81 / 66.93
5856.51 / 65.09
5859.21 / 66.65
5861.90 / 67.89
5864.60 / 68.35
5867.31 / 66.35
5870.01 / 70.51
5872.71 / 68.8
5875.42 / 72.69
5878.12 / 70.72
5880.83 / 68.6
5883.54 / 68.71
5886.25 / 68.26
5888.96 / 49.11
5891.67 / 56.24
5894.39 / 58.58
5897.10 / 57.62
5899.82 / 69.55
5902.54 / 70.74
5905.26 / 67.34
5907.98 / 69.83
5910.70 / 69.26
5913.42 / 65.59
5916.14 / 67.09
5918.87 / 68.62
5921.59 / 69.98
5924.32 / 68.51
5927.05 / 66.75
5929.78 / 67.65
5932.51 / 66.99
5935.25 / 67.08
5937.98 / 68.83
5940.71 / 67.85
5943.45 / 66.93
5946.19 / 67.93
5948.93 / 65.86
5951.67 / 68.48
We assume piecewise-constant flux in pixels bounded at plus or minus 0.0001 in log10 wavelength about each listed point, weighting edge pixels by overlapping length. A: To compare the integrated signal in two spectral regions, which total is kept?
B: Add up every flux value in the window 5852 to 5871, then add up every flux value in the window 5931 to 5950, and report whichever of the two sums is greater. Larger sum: 472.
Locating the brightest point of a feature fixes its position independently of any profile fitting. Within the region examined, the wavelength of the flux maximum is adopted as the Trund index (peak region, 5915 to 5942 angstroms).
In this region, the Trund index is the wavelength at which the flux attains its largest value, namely 5921.59 angstroms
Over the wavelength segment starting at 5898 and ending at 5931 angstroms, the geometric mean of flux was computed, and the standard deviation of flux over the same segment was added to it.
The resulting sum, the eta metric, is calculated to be 69.9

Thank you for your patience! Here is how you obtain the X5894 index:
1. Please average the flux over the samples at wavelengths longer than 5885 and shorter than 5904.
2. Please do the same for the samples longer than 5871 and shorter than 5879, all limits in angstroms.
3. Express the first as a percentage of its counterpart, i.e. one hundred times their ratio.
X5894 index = 87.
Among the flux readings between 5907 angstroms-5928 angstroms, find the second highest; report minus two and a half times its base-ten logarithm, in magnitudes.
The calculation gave -4.61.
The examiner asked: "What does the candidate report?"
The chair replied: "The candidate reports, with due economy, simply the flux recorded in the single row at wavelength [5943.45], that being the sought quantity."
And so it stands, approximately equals 66.93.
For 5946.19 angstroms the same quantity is 67.93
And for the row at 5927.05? 66.75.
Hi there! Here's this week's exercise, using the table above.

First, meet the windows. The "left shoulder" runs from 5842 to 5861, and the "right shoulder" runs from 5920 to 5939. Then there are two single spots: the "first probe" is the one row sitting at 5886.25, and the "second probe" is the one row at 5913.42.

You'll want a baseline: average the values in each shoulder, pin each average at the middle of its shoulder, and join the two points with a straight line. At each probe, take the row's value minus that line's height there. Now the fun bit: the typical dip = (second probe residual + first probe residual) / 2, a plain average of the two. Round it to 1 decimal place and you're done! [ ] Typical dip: -1.0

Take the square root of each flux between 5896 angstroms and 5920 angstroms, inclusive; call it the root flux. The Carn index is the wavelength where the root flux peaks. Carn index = 5902.54 angstroms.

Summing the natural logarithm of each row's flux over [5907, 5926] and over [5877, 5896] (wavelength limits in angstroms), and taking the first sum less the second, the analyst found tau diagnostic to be 0.6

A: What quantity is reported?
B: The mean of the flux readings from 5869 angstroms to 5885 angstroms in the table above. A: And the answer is 70.0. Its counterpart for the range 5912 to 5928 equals 67.8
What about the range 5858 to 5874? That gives 68.1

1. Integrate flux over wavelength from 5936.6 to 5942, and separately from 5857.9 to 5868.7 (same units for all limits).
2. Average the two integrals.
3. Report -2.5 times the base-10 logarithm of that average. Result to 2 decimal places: -6.85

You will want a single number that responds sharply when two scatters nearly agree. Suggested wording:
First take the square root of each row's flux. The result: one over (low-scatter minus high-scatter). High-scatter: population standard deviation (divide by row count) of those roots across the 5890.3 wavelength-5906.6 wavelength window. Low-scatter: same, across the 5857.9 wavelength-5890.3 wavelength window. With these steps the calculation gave -172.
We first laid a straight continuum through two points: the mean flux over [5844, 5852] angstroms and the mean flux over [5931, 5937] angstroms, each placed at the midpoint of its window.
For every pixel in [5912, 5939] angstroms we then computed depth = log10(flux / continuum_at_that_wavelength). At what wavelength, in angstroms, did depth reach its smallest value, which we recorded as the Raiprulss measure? 5913.42 angstroms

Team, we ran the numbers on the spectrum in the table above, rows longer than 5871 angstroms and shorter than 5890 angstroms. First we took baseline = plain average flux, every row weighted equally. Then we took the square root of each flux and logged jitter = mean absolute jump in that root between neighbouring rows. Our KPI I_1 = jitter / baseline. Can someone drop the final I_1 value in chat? 0.0044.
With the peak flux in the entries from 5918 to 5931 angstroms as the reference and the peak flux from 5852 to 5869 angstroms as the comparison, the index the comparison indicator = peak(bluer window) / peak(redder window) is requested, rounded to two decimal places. 0.98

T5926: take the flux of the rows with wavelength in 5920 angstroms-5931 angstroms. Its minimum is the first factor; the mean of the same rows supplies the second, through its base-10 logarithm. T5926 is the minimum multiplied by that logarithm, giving 122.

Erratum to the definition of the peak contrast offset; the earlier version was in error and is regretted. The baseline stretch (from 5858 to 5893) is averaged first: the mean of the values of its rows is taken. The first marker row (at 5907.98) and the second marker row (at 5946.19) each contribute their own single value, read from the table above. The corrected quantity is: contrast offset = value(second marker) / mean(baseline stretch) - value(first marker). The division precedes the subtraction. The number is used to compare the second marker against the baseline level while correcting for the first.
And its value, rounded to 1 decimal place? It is -68.8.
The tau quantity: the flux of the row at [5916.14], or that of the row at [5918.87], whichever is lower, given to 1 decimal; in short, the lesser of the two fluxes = 67.1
